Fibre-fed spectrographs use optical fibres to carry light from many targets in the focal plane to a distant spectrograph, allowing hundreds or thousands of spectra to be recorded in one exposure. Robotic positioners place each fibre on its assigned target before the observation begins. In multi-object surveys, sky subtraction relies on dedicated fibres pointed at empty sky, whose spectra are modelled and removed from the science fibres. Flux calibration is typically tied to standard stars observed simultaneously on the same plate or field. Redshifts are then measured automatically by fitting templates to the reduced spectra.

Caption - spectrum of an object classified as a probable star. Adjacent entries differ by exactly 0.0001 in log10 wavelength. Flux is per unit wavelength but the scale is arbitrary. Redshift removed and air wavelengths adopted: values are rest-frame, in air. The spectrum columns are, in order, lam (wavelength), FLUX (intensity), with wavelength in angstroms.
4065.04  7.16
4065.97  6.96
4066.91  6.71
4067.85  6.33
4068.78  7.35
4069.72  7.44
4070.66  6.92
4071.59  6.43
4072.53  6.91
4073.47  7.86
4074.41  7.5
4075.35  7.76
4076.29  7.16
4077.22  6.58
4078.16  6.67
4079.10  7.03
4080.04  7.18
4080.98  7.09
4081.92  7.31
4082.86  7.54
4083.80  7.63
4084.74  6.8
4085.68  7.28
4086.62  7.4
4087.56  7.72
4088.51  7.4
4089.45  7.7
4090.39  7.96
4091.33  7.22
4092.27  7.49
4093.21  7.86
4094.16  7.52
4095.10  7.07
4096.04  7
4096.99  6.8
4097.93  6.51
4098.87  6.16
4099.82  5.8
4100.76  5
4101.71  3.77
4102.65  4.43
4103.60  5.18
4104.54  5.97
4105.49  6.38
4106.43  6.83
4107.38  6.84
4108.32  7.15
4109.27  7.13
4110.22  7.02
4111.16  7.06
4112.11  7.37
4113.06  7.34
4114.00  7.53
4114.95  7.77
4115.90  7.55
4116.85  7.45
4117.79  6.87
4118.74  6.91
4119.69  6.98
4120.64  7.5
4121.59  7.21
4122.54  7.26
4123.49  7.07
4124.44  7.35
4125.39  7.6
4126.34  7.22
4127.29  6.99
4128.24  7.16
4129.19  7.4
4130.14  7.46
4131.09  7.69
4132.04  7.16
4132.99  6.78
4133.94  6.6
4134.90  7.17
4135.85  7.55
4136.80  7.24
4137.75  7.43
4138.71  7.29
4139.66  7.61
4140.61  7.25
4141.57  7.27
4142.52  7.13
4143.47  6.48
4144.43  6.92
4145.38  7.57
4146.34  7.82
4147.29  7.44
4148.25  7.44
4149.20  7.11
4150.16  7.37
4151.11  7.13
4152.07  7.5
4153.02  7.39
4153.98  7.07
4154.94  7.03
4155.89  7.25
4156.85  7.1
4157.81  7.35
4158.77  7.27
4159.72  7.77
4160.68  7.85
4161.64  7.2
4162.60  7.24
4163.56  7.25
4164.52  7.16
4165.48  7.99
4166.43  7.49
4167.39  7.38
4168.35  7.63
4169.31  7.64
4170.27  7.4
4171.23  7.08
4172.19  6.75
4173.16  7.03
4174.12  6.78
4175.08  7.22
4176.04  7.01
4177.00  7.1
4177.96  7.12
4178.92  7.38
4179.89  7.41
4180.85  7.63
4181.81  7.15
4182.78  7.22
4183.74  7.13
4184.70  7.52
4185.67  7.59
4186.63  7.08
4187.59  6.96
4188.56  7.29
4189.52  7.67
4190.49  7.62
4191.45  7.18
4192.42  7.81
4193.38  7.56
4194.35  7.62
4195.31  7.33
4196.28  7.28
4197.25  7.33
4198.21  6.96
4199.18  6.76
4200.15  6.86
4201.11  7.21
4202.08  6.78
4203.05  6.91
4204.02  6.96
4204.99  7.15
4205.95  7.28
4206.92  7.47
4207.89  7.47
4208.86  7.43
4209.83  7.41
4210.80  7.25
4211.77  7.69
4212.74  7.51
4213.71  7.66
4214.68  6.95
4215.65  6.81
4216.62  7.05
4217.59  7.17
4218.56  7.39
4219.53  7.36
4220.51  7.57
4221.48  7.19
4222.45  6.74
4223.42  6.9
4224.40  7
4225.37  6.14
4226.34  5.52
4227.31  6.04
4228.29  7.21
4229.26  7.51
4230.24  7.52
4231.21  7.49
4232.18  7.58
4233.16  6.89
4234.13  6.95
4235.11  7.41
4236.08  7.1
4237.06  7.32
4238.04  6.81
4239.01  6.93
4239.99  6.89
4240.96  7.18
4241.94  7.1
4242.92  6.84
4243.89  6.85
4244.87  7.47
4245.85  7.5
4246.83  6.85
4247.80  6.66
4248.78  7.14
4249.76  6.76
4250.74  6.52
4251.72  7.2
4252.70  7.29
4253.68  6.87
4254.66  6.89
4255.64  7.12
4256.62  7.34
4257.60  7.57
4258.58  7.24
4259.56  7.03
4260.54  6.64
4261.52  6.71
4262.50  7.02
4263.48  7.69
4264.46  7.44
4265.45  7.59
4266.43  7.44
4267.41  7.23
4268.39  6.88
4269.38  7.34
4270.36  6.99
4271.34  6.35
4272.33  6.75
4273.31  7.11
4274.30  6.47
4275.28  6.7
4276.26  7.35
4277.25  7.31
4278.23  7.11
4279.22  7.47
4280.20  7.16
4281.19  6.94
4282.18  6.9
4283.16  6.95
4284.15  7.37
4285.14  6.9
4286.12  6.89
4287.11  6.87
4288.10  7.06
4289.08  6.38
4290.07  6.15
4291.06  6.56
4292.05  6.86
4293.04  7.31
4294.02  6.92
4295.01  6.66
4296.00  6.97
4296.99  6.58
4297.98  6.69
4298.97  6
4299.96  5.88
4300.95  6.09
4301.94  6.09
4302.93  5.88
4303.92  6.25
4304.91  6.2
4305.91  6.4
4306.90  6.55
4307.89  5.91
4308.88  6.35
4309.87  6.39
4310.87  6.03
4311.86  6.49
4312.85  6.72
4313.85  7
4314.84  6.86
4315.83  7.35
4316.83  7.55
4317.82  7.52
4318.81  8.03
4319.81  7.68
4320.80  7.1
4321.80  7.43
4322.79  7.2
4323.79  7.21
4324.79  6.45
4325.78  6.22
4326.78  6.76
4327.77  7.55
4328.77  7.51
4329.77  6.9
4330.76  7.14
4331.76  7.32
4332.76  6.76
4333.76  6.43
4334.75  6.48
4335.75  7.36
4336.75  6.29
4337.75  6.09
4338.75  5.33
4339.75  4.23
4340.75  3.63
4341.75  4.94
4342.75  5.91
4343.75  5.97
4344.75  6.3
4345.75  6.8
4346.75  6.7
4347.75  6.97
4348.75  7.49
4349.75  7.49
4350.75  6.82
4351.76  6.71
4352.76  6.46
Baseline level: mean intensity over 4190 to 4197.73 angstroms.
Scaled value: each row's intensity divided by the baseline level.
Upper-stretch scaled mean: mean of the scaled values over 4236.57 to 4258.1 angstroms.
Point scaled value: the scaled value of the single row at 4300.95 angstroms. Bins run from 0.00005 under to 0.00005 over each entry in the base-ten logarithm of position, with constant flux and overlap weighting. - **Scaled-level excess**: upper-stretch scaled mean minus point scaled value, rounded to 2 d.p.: 0.13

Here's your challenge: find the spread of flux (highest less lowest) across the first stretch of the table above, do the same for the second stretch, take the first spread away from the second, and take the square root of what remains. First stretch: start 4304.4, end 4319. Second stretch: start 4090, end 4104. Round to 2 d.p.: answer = 1.44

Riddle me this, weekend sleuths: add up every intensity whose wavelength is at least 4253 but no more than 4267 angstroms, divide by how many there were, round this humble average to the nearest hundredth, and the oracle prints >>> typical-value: 7.19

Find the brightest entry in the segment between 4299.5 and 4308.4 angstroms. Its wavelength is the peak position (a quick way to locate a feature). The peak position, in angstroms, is 4306.90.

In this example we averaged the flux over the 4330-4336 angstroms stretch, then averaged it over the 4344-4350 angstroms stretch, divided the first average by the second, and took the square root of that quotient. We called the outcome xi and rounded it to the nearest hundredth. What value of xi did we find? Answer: 1.00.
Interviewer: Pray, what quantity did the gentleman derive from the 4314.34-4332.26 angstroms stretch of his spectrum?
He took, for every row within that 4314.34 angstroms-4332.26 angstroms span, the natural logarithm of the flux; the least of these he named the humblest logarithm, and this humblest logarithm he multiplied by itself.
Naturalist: 3.34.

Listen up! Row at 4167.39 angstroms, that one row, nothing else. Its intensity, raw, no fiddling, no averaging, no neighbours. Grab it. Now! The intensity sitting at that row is 7.38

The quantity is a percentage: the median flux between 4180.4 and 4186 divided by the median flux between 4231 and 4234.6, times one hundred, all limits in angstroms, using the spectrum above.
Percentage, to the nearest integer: 102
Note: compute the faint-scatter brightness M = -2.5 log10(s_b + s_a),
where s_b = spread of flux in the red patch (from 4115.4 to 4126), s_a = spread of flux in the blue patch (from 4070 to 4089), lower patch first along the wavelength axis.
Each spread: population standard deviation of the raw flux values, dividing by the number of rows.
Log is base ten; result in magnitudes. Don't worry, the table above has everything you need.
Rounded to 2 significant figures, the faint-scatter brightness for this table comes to 0.47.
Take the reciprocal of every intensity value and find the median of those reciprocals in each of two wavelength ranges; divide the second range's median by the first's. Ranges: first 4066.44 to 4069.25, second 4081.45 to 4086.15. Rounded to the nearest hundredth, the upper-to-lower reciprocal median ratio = 0.92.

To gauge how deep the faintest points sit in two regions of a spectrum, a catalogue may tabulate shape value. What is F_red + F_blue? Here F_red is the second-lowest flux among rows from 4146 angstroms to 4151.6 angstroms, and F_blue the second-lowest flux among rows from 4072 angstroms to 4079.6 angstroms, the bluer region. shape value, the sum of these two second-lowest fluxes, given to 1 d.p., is 13.8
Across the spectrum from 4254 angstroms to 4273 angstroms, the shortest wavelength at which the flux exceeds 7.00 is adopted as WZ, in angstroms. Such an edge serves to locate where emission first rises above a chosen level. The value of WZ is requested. 4255.64 angstroms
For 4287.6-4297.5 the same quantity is 4288.10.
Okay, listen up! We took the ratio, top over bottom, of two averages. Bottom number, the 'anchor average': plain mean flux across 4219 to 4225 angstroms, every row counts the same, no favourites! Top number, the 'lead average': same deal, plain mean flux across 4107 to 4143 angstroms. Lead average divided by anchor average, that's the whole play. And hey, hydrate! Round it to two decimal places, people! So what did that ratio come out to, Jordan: 1.02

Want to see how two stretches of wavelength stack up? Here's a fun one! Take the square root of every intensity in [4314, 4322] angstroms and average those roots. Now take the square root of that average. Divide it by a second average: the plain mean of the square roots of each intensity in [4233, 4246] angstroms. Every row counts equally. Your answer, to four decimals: 0.6203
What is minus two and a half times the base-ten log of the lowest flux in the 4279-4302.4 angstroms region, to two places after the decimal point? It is -1.92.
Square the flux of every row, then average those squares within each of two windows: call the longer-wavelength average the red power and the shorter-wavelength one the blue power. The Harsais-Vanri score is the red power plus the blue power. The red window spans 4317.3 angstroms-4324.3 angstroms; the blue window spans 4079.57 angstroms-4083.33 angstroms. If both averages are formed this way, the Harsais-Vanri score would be 109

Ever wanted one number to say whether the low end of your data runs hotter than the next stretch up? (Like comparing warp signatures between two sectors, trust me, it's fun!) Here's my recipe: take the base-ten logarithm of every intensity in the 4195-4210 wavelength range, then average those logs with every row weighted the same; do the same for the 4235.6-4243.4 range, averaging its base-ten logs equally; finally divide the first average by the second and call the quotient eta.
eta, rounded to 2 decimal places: 1.01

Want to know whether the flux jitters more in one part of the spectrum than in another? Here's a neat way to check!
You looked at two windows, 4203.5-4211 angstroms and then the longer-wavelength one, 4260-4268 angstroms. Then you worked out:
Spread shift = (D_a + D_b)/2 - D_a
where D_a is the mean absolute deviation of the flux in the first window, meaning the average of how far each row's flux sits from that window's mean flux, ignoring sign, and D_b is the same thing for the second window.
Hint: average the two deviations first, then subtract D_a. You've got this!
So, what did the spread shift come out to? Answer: 0.090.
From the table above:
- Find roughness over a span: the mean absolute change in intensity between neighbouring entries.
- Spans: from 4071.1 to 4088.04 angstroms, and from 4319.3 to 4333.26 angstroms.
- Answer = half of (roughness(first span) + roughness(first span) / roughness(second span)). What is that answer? 0.65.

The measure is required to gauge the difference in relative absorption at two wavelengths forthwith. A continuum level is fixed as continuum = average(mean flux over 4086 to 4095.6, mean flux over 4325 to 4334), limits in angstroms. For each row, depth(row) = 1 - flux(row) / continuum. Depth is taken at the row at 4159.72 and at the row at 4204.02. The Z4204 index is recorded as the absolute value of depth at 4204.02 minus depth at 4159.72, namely 0.11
